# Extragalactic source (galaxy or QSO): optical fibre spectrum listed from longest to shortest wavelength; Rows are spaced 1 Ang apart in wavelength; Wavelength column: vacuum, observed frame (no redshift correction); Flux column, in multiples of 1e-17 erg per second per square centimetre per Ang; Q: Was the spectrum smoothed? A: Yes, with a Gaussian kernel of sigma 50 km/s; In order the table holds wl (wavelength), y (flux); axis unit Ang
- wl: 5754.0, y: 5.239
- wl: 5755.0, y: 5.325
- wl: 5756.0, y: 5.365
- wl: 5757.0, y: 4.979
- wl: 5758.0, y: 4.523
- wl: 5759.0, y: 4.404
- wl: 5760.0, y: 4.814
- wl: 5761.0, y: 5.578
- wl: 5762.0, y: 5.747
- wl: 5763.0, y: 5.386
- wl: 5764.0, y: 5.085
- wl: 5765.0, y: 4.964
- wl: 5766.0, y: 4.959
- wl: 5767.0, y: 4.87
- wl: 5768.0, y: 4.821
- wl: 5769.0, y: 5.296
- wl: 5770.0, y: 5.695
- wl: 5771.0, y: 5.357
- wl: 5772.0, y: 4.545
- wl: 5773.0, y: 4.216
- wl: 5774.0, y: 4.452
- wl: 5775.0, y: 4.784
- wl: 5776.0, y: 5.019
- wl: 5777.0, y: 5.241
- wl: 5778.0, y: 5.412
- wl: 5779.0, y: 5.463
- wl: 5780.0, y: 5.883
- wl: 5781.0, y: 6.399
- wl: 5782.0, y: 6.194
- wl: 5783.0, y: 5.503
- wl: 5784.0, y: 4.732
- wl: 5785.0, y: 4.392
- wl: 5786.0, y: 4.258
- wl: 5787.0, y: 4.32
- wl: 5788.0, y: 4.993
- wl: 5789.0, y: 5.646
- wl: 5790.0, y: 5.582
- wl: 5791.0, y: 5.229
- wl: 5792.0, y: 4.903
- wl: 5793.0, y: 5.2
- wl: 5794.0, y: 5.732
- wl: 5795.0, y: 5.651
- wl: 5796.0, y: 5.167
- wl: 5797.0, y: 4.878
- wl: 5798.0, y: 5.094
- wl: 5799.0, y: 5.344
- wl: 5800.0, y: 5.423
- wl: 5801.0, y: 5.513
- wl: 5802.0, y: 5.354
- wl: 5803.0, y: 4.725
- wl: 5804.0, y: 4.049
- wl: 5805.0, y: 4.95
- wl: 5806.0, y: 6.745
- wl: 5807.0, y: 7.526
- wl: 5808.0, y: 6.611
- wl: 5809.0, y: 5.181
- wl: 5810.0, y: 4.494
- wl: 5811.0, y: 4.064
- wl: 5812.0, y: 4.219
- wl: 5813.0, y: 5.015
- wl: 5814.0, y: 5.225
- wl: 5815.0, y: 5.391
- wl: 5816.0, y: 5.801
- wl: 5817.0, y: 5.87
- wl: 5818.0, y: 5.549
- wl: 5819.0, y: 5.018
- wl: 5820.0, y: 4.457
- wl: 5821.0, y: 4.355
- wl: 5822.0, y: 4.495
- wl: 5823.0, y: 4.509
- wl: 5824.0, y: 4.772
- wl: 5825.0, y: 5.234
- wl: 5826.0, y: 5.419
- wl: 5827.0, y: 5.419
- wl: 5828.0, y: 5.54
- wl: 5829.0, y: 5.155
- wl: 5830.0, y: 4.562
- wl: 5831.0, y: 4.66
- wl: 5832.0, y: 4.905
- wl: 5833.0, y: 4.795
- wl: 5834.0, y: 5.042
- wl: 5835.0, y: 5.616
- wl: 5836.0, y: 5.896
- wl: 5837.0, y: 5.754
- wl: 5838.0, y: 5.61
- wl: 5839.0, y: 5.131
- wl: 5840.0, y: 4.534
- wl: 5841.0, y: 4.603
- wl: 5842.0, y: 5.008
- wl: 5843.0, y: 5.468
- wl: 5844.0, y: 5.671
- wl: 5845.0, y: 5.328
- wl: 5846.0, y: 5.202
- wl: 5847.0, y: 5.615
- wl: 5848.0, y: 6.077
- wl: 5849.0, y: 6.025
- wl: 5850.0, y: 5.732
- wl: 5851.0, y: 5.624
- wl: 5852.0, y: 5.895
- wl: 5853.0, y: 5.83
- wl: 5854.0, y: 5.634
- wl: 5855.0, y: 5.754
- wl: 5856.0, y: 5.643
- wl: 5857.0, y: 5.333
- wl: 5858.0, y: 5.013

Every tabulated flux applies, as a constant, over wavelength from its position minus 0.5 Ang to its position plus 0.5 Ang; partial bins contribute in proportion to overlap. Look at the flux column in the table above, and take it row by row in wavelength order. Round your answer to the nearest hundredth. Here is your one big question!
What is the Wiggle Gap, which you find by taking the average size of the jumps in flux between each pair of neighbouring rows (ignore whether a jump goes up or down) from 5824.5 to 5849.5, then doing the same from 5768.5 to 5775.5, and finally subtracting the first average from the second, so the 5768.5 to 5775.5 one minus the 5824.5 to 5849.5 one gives 0.13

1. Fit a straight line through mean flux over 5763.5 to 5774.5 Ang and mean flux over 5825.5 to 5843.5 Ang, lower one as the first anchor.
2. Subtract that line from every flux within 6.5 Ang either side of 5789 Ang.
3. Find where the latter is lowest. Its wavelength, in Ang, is 5786.0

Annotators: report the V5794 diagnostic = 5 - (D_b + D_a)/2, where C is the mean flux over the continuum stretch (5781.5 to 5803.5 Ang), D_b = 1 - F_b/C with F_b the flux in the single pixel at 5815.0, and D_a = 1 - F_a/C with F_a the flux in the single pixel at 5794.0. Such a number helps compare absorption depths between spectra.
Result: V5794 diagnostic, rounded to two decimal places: 5.07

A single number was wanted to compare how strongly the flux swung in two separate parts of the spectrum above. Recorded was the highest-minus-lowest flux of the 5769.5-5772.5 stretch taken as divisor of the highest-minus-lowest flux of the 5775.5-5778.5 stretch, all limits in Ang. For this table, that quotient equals 0.3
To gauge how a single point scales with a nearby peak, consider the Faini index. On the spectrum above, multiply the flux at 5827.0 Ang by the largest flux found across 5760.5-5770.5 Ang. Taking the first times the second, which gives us 31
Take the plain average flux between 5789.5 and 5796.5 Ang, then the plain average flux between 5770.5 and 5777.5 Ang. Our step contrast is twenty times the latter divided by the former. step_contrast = 17.9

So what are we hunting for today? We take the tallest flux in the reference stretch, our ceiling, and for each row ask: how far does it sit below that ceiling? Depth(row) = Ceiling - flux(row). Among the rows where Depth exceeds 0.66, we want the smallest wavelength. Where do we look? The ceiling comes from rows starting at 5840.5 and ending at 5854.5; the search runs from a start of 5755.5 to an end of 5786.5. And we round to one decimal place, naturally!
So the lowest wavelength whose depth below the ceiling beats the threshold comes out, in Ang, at 5756.0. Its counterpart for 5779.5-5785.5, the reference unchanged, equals 5784.0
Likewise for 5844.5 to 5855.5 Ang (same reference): 5845.0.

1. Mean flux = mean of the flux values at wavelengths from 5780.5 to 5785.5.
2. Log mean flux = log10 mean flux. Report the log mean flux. 0.74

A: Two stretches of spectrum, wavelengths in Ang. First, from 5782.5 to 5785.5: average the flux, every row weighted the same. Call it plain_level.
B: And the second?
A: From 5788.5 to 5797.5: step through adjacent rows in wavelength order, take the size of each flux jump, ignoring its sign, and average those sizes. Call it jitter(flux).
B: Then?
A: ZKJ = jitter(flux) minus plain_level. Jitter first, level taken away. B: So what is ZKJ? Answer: -4.6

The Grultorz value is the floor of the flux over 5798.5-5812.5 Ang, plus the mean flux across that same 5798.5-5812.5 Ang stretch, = 9.35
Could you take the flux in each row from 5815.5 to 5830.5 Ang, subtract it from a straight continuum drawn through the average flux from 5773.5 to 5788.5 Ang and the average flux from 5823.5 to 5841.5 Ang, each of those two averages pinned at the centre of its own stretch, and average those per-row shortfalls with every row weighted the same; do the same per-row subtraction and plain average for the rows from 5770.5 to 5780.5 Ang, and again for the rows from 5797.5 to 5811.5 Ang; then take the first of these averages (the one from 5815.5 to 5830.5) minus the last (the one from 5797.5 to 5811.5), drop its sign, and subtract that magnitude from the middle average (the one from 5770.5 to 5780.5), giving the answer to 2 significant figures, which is -0.19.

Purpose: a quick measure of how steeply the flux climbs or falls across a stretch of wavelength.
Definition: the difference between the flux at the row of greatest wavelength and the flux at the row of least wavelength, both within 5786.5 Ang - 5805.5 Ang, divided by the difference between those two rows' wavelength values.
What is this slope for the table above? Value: 0.035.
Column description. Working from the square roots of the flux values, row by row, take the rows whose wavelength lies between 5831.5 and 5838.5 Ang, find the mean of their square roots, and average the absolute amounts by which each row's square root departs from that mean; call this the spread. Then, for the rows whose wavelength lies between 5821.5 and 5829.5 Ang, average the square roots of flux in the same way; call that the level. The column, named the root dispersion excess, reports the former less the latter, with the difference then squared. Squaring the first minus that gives 4.68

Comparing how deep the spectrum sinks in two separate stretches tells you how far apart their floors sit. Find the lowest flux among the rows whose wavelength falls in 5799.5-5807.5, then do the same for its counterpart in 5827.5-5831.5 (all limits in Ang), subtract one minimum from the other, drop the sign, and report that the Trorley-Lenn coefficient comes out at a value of 0.51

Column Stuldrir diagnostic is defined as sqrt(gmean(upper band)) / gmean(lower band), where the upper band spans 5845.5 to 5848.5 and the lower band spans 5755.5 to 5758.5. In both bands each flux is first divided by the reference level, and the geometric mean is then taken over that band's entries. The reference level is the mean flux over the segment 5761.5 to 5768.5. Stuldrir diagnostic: 1.08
